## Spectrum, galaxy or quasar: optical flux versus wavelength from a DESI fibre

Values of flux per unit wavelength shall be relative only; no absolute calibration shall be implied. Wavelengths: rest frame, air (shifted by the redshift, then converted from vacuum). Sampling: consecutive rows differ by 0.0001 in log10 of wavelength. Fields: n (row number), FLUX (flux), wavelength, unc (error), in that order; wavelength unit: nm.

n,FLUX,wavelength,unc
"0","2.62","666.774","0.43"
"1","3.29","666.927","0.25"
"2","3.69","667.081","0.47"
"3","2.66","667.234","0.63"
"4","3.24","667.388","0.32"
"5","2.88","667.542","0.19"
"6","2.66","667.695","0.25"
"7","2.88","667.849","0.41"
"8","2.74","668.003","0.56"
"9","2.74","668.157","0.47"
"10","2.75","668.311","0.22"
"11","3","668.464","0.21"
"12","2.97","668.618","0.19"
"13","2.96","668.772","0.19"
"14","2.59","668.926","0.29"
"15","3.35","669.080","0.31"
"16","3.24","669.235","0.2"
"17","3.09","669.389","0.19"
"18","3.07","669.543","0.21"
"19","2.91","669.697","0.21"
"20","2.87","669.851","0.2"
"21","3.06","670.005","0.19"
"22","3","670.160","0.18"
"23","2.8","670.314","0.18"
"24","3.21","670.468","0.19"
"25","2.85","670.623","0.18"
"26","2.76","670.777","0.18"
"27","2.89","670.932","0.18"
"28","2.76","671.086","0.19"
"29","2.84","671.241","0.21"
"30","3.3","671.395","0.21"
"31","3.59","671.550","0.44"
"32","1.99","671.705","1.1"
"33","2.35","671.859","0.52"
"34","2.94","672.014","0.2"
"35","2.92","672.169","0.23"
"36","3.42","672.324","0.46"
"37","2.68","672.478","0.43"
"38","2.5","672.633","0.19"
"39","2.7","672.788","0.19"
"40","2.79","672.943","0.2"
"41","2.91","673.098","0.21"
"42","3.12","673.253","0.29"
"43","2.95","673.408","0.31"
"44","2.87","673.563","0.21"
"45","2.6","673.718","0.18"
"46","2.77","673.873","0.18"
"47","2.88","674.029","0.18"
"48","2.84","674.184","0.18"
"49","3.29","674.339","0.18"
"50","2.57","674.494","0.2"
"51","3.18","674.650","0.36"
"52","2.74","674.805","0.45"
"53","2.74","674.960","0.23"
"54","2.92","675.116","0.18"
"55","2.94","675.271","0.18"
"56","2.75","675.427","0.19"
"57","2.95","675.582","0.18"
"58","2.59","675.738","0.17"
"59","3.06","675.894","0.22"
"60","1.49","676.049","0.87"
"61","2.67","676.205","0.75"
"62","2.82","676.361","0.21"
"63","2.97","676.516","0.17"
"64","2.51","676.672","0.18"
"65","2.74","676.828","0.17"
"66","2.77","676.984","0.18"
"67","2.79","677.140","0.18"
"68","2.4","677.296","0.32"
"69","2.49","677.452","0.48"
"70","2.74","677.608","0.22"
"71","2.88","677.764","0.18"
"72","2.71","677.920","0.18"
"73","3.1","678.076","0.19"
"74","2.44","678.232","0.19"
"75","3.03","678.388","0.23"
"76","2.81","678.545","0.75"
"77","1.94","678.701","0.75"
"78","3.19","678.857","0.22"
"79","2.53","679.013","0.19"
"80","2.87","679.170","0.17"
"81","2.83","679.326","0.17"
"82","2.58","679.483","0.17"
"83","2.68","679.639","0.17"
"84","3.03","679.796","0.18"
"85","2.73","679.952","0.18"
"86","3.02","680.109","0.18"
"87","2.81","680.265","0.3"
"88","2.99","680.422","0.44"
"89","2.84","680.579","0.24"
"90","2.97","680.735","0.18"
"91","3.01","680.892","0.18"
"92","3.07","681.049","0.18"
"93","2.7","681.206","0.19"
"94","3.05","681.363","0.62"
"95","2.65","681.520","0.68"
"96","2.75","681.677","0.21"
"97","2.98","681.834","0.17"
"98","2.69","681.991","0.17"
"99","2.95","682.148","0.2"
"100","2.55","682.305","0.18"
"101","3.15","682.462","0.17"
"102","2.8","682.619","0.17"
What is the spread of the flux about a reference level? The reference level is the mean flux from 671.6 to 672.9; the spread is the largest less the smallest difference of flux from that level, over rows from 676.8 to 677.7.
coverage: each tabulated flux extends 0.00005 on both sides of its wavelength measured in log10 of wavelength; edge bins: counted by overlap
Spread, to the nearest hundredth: 0.39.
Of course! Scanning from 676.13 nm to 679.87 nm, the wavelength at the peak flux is 678.857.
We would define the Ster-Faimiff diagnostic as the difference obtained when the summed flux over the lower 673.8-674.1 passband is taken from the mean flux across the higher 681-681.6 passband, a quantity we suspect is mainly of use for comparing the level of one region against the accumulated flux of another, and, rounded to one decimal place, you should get -2.8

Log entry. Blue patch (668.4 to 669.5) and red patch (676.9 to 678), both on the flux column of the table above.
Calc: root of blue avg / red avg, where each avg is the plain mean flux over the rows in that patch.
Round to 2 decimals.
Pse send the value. 1.06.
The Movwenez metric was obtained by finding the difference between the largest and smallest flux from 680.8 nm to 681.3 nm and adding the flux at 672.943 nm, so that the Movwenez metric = 3.2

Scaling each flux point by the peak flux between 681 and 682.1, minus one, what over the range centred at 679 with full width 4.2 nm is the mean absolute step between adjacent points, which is 0.102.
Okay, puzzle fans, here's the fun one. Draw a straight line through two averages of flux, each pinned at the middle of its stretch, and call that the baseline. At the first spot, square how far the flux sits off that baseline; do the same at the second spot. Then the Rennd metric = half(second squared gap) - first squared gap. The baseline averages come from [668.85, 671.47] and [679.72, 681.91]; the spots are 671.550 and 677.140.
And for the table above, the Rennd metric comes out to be -0.38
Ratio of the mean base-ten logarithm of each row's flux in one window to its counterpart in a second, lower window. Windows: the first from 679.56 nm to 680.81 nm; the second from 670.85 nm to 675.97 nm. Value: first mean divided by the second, 1.01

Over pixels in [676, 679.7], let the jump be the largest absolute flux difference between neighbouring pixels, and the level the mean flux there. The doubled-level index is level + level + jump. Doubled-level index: 6.6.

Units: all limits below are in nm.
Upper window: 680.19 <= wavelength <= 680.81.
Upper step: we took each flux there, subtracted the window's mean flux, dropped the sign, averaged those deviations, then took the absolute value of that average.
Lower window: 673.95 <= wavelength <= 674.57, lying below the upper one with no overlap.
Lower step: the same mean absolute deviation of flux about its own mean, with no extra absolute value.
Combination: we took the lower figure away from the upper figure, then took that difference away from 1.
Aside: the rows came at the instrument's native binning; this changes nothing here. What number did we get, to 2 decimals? 1.12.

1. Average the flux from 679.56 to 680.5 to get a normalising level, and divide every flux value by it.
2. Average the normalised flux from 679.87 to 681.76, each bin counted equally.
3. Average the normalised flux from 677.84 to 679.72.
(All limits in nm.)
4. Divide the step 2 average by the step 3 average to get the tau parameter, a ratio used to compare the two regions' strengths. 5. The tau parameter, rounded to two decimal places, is 1.06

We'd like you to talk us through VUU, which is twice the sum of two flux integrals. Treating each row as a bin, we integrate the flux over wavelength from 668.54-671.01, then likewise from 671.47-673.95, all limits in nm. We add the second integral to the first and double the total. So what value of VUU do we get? 28.7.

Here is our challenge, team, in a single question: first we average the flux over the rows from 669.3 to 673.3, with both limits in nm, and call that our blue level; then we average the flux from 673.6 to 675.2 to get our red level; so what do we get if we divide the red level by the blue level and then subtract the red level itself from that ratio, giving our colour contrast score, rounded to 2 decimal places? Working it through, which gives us -1.87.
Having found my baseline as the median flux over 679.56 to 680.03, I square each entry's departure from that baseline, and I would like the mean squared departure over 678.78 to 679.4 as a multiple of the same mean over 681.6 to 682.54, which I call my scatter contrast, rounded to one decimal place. 1.3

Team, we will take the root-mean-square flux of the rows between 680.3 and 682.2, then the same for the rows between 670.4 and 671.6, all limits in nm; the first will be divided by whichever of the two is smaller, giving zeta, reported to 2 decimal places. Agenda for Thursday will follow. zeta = 1.00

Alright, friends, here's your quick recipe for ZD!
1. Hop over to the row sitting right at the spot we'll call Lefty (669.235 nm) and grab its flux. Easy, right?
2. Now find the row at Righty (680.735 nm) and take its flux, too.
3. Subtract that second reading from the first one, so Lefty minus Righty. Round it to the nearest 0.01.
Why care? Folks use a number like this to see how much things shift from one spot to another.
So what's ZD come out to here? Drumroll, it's 0.27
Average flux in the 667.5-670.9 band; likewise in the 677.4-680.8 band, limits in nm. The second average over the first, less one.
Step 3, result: -0.05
